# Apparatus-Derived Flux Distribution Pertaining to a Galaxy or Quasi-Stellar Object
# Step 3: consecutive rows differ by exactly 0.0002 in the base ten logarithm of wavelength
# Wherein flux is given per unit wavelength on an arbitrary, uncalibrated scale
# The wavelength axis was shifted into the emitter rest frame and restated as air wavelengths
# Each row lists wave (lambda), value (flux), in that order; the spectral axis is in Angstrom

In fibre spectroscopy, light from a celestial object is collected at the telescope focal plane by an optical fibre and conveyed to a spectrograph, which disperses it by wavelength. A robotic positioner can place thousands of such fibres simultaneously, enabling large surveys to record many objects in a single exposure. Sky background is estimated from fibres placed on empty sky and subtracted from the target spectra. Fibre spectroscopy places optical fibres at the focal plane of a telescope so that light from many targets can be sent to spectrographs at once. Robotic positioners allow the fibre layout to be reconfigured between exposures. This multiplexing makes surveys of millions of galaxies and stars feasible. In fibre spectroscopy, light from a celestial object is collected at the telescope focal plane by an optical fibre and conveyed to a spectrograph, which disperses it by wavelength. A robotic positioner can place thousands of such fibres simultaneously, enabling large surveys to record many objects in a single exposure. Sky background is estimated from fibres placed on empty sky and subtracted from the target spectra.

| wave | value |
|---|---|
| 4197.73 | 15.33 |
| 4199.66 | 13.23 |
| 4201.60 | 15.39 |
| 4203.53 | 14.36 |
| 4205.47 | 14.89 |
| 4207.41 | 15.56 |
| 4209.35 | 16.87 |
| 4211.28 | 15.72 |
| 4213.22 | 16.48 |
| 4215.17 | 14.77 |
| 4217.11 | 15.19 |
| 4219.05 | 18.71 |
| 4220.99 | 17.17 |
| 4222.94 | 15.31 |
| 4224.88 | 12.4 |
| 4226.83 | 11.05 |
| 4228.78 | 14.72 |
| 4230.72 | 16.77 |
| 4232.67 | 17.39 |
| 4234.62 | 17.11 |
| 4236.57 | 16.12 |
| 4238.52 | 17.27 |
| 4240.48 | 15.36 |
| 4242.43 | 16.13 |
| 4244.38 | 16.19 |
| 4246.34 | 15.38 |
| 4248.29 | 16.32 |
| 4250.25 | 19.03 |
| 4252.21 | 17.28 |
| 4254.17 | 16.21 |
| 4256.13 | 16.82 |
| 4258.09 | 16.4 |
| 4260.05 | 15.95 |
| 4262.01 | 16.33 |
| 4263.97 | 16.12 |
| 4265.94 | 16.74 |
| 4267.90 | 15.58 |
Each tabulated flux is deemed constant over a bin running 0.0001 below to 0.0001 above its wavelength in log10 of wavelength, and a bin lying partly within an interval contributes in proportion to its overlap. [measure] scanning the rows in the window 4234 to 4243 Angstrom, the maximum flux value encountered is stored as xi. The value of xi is 17.27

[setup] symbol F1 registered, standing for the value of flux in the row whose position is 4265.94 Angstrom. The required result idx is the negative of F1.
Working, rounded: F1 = 16.74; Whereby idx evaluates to -16.7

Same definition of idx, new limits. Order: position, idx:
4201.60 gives -15.4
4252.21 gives -17.3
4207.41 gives -15.6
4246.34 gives -15.4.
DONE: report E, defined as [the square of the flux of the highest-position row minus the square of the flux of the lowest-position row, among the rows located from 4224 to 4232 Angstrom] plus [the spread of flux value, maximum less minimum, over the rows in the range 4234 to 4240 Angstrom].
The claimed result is 129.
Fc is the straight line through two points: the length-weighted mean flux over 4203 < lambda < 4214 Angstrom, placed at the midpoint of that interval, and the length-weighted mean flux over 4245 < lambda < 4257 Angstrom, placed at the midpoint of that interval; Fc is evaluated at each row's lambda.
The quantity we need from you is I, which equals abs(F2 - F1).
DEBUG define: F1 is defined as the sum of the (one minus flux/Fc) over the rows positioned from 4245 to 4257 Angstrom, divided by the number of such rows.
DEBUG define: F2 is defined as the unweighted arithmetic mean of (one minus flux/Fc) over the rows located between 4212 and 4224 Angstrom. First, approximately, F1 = -0.001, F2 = -0.021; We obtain 0.020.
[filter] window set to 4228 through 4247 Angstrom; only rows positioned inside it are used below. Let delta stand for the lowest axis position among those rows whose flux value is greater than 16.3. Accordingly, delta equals 4230.72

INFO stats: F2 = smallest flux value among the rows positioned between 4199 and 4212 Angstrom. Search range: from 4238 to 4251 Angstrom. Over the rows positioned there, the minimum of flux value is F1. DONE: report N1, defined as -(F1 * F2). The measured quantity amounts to -203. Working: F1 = 15.36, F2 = 13.23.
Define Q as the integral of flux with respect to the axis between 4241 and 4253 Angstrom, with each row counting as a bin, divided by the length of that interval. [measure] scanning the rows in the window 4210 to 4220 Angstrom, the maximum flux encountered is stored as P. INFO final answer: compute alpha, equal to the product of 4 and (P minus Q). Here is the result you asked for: 8.2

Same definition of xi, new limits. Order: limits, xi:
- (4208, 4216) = 16.87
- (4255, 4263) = 16.82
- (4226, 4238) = 17.39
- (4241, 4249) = 16.32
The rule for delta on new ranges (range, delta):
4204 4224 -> 4209.35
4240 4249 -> 4248.29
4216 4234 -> 4219.05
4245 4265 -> 4248.29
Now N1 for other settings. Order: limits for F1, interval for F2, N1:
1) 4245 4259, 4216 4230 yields -170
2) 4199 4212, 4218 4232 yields -146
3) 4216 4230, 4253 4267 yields -176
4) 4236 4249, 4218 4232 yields -170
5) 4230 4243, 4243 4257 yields -236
